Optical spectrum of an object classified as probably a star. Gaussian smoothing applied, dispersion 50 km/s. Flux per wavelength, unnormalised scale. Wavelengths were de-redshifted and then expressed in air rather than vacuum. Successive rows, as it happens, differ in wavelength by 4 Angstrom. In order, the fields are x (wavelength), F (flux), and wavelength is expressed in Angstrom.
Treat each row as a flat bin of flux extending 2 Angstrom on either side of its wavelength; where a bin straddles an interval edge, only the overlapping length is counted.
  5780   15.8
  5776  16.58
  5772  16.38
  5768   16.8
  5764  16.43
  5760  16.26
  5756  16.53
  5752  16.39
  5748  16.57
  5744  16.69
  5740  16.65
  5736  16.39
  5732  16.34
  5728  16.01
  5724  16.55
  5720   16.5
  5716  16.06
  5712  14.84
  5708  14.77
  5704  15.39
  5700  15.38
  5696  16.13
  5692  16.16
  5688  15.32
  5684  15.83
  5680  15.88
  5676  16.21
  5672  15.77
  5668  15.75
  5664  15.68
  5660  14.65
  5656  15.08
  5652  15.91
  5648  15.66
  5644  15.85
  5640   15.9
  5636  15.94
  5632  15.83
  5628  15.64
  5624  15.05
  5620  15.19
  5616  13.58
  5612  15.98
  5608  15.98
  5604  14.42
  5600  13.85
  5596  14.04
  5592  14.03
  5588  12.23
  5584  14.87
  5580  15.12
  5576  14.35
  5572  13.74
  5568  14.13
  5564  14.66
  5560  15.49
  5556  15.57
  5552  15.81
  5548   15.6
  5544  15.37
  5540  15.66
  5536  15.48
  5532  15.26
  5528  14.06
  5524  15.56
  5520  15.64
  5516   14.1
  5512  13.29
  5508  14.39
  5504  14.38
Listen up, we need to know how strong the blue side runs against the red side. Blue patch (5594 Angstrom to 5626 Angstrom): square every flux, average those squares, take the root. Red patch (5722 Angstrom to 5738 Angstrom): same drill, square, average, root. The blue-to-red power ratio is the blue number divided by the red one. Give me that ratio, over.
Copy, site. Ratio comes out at 0.91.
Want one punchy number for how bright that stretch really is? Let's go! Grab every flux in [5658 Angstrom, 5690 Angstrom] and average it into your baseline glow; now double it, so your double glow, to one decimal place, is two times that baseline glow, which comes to 31.3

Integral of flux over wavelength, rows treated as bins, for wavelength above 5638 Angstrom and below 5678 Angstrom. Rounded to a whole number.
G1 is 626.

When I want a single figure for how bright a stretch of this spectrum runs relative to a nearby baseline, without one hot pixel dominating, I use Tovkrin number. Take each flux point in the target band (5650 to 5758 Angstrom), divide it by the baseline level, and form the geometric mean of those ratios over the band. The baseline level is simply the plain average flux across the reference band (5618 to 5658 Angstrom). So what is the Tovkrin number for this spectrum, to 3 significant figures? 1.02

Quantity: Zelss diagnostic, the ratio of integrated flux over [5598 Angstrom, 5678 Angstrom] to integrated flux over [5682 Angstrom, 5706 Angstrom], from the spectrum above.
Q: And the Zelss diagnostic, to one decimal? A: 3.3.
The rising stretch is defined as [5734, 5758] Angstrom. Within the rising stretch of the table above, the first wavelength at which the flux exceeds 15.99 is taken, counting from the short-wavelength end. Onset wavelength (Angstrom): 5736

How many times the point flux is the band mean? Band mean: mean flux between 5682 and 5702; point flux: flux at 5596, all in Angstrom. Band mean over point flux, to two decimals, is 1.12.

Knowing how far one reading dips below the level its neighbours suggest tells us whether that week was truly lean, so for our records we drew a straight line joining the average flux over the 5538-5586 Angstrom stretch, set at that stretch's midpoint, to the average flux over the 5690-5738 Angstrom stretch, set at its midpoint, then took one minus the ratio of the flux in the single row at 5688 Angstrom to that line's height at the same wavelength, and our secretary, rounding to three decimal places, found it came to 0.026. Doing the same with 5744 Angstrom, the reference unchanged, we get -0.040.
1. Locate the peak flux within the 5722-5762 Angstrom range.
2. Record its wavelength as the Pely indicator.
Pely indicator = 5744 Angstrom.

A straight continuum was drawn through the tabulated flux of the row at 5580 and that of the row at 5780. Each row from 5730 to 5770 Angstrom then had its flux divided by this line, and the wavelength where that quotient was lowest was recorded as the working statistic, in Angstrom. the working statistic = 5760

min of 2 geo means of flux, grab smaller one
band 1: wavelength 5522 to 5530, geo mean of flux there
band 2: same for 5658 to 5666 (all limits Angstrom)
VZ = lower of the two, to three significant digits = 14.8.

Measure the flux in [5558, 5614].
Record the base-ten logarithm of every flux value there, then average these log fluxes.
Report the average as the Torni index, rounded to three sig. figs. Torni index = 1.16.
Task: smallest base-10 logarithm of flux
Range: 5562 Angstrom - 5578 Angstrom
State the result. 1.138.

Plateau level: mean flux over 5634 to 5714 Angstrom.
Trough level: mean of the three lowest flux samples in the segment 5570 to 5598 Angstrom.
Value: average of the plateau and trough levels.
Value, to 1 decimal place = 14.5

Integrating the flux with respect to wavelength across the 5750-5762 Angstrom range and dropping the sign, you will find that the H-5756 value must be 197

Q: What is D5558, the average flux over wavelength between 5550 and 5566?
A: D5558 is 15.4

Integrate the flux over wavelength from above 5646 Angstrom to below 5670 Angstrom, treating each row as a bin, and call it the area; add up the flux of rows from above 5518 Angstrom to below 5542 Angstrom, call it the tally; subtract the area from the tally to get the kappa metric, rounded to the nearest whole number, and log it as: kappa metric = -279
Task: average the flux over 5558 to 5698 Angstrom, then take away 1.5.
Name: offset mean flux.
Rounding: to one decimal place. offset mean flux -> 13.6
